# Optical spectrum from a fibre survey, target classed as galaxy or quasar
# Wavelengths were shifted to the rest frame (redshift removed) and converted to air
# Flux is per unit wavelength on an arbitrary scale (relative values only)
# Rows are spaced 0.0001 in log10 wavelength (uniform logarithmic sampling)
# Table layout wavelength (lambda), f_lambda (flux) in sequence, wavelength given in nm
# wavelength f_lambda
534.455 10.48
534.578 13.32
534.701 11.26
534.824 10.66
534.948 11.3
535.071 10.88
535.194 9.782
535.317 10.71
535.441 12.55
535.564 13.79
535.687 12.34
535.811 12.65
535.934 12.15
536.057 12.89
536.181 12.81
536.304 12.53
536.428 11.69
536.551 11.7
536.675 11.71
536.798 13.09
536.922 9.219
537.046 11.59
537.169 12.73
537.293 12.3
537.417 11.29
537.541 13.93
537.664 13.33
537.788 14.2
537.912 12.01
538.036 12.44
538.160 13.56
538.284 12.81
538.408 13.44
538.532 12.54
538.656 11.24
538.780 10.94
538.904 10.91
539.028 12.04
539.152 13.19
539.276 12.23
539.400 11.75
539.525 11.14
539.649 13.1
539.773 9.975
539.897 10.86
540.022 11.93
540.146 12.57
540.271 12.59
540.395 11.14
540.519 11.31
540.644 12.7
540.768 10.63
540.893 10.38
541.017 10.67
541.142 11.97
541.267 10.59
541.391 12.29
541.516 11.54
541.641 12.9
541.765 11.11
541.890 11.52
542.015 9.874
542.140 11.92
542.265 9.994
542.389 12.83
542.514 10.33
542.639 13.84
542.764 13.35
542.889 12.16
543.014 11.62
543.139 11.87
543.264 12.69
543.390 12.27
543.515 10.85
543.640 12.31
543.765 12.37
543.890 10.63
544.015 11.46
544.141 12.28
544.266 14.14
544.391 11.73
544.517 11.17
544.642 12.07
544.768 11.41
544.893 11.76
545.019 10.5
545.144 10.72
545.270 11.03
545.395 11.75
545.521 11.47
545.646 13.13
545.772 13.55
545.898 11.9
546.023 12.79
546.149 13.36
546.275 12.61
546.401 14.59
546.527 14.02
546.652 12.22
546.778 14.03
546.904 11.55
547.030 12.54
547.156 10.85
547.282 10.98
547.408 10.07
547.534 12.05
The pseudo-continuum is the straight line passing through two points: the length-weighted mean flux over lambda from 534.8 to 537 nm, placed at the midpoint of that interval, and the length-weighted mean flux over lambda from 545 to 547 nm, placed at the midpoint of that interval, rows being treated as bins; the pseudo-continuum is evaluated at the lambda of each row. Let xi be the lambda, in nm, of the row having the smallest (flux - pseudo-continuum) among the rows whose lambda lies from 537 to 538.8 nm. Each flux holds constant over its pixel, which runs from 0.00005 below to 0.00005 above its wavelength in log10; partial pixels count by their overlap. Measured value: 538.780 nm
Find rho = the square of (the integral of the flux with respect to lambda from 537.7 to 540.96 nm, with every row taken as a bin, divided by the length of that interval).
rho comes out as 144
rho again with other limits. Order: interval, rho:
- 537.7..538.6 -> 169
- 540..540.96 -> 136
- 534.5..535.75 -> 135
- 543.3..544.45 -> 145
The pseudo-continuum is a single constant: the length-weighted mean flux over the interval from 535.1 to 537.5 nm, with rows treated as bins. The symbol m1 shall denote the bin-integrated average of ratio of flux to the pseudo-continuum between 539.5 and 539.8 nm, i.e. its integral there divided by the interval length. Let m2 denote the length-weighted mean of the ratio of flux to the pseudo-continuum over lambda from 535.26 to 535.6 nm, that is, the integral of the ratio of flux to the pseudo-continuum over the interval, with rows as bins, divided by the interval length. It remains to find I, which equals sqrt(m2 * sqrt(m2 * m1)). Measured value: 1.01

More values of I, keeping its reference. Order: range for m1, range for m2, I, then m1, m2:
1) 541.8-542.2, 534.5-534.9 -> 0.96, 0.93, 0.97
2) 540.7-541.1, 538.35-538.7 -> 1.00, 0.89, 1.04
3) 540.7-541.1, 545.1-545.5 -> 0.92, 0.89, 0.94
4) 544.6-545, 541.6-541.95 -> 0.98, 0.97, 0.99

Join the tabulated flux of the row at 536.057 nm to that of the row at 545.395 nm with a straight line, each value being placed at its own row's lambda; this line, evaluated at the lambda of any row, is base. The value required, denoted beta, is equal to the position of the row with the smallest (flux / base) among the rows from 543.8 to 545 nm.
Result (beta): 543.890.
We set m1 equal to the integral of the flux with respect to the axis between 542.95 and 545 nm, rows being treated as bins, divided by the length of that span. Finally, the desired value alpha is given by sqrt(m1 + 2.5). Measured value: 3.79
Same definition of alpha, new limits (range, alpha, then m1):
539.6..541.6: 3.74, 11.5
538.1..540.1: 3.81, 12.0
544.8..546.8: 3.86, 12.4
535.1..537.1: 3.80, 11.9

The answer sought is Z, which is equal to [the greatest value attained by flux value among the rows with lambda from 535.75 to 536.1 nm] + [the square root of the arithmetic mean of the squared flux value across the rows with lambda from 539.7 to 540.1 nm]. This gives 23.8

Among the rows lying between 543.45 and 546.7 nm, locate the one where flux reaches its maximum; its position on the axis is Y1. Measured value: 546.401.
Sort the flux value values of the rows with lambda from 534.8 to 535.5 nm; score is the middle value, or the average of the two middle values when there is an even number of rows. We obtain 10.8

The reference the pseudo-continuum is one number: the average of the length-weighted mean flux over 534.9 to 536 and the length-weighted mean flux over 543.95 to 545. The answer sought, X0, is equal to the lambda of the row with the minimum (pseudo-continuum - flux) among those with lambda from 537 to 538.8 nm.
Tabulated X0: 537.788 nm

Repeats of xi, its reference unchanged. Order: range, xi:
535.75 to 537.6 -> 536.922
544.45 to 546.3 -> 545.019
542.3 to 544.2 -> 542.514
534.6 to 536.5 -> 535.194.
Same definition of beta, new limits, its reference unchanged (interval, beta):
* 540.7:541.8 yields 540.893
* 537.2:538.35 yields 537.417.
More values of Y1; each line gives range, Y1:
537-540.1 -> 537.788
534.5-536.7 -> 535.564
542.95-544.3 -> 544.266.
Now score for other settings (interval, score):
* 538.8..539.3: 12.1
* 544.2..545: 11.7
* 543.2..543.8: 12.3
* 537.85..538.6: 12.7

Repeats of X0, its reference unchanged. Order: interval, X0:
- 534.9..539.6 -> 537.788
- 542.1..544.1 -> 542.639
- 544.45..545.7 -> 545.646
